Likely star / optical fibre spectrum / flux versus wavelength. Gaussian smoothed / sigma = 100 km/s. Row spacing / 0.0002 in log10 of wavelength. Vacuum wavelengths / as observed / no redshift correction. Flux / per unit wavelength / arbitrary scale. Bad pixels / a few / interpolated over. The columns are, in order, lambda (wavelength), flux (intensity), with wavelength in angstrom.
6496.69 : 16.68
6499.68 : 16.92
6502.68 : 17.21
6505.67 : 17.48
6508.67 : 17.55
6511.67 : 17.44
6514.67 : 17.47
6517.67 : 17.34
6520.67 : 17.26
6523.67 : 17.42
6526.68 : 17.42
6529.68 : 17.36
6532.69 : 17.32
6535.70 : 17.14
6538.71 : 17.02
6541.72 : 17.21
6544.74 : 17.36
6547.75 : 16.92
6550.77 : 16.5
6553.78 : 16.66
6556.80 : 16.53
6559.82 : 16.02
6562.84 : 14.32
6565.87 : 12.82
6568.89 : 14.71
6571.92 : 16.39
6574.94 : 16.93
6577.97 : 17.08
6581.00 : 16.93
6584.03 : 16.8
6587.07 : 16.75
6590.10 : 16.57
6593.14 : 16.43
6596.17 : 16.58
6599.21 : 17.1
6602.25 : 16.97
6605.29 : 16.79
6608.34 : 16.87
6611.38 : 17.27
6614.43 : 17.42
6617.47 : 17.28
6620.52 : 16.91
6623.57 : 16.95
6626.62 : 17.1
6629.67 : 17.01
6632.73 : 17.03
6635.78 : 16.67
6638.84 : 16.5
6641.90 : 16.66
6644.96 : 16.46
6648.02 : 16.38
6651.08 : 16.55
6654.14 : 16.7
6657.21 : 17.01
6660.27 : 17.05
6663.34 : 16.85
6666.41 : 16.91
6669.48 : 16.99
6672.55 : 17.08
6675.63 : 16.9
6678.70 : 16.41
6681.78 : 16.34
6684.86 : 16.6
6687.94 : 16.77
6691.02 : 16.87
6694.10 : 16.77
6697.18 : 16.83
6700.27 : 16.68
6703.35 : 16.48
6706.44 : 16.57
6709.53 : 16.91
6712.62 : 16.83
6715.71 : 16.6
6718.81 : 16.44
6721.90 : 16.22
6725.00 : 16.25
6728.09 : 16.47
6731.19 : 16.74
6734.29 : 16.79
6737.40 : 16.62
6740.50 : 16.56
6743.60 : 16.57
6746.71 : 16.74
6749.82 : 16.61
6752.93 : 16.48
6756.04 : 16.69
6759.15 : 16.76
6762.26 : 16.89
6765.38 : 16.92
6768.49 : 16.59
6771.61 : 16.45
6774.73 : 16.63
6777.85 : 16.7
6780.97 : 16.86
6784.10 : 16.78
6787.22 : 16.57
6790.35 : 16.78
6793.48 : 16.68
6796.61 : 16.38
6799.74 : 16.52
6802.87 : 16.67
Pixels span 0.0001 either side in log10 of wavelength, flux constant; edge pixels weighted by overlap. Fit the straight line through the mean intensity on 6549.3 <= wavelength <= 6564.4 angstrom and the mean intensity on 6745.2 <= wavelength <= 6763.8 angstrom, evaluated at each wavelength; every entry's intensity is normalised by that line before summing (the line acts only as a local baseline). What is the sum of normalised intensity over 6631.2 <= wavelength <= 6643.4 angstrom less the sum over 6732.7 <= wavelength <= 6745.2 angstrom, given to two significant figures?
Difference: 0.11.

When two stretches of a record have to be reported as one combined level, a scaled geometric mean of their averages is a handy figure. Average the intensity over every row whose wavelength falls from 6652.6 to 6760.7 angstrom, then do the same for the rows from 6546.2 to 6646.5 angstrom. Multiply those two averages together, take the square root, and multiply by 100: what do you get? 1662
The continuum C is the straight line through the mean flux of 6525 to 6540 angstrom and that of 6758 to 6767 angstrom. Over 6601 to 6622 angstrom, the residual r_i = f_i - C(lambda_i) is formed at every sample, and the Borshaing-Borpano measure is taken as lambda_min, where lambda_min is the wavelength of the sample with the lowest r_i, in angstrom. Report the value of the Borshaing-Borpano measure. 6605.29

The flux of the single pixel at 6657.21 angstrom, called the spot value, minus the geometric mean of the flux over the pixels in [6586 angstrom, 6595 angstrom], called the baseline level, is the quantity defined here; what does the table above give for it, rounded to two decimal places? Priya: 0.43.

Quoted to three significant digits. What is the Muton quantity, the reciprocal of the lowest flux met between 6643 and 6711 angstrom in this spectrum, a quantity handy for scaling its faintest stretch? 0.0612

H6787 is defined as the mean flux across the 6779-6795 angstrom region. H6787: 16.7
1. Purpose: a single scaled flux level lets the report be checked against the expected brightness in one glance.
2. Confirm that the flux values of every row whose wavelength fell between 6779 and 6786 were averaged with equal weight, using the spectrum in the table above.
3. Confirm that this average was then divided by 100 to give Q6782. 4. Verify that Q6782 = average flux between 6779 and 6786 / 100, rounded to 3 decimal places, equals 0.168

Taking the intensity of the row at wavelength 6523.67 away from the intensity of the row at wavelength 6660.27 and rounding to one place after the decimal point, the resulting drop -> -0.4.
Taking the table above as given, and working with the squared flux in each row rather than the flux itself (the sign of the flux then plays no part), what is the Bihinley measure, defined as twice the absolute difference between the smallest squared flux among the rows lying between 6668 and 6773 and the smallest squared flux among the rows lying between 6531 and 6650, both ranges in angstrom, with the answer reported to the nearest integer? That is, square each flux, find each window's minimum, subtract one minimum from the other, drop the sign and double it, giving 197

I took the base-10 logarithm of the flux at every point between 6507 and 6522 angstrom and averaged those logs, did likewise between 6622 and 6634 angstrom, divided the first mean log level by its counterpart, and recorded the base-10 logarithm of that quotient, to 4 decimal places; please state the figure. 0.0035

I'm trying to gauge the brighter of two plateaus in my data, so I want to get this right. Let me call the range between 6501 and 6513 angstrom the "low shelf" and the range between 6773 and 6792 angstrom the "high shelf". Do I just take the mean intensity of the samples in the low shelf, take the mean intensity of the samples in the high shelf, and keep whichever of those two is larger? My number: 17.4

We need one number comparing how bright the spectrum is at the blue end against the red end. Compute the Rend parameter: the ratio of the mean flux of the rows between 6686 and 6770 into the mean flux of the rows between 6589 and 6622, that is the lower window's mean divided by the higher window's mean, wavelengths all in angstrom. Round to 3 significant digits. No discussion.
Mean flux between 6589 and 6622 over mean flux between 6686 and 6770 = 1.02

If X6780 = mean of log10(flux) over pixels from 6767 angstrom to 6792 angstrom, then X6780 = 1.22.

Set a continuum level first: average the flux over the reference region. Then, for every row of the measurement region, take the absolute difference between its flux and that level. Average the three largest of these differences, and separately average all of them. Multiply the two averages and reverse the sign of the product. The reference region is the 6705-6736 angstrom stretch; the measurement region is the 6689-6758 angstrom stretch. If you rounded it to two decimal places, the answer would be -0.05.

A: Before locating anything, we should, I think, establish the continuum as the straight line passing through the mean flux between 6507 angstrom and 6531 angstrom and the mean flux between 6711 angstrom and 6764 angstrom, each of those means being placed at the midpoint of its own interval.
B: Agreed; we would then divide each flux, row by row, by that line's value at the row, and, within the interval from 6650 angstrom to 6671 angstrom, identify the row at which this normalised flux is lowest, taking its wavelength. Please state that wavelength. 6651.08 angstrom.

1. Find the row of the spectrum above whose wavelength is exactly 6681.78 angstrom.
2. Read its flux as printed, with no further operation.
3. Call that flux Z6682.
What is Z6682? 16.34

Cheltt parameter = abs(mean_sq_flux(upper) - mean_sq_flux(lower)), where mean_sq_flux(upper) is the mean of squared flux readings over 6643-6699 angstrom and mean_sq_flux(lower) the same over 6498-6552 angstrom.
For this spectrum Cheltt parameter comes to 16.8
